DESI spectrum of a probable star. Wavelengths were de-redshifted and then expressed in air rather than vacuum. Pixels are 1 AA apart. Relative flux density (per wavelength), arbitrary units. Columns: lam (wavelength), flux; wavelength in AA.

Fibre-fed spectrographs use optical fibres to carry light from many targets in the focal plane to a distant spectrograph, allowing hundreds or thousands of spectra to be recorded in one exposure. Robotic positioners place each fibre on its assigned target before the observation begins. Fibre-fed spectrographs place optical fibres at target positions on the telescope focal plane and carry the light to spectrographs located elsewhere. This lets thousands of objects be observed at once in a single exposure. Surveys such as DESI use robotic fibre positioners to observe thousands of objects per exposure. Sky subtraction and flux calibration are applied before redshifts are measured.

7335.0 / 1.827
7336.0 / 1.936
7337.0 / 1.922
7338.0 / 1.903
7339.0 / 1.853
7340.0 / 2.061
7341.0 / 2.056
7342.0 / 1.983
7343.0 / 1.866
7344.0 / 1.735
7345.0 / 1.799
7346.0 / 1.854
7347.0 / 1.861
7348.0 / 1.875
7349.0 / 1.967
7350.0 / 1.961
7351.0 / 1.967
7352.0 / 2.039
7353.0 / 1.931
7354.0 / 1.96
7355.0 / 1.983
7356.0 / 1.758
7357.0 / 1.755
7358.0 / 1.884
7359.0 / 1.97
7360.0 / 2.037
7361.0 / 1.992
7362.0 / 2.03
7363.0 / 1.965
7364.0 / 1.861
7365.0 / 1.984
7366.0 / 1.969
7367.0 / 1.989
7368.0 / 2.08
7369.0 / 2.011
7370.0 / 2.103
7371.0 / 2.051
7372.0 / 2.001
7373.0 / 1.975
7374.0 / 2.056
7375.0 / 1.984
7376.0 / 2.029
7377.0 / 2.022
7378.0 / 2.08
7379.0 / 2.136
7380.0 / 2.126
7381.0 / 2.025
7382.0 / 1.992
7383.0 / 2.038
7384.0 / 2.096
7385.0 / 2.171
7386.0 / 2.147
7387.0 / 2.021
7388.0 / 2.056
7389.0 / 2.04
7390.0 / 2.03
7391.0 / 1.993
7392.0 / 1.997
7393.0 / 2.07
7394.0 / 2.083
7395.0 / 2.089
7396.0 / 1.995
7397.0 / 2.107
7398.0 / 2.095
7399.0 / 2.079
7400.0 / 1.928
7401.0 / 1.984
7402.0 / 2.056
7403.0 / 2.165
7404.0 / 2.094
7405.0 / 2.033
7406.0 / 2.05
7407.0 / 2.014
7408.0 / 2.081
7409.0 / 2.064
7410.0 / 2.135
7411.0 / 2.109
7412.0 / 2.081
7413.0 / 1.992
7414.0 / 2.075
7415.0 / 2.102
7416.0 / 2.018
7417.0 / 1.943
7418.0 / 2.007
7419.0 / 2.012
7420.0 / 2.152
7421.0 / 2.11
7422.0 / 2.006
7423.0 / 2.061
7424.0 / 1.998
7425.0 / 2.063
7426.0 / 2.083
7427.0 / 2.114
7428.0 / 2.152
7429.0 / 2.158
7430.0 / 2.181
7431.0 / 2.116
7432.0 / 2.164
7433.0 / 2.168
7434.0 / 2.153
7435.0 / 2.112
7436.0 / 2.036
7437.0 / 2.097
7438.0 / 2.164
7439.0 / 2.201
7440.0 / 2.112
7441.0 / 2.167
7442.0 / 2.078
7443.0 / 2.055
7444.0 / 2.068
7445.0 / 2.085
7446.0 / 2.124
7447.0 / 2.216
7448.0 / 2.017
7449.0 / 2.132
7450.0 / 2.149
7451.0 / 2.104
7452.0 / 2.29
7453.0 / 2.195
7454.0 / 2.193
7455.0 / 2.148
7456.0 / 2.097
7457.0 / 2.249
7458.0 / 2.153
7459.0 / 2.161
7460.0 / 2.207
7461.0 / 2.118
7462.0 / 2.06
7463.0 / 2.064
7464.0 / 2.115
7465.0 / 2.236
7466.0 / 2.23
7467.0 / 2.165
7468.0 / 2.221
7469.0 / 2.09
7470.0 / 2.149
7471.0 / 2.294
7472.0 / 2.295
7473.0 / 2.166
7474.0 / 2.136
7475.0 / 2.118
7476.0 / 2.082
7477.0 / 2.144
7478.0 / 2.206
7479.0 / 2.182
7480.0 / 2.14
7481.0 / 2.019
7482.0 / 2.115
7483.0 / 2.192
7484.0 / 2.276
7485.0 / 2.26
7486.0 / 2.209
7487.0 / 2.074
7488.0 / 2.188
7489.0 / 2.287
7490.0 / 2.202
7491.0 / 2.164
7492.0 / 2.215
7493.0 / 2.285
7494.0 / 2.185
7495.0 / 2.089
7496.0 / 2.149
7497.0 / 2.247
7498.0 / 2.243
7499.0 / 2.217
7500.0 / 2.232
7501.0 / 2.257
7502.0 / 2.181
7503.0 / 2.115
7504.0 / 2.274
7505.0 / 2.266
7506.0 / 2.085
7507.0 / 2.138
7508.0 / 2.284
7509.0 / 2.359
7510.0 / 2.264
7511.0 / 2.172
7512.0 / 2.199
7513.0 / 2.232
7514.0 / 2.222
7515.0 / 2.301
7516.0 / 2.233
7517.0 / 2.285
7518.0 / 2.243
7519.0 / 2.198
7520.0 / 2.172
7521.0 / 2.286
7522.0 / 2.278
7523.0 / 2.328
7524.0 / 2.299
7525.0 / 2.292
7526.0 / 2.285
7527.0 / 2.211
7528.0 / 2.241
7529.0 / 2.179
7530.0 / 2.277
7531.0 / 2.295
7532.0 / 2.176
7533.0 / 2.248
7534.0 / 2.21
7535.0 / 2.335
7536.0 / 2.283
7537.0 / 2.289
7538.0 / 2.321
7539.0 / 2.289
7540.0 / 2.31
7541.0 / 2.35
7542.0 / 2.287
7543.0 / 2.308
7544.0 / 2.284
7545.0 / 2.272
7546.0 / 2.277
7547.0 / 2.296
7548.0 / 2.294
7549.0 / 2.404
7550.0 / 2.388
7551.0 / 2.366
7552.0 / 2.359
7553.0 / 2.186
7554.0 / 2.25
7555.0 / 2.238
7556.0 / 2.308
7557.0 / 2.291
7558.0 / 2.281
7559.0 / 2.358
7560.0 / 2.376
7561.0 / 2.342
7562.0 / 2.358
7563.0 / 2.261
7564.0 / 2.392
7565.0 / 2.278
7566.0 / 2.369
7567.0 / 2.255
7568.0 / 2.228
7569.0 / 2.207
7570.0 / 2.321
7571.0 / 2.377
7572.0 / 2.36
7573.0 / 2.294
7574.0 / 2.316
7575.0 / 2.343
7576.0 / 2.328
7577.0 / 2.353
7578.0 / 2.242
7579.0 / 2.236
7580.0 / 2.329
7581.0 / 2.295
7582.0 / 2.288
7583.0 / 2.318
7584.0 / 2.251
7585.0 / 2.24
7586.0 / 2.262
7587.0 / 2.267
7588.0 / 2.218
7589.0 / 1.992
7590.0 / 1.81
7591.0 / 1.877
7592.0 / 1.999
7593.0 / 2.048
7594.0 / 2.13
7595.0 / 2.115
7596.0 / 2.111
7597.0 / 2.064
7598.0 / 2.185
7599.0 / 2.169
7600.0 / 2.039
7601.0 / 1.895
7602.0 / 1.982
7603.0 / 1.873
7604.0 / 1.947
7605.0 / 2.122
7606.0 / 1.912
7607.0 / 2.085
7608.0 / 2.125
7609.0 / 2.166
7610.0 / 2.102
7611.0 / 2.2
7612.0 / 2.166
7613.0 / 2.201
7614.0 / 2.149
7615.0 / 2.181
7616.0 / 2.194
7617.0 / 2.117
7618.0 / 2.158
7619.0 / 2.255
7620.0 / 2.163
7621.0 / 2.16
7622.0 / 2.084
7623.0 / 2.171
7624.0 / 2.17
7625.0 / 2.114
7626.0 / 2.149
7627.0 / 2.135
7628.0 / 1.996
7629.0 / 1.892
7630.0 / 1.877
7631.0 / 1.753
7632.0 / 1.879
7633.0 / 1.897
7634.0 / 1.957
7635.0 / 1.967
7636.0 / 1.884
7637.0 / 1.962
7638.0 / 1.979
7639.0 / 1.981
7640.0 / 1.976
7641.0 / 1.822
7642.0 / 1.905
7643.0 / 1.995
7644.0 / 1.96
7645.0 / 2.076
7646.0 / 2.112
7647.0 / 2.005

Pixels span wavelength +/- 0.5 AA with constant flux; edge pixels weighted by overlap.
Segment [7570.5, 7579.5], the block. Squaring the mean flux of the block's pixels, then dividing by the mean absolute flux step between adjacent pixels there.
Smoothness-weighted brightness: 149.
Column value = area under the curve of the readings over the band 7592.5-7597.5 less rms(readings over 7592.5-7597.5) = 8.37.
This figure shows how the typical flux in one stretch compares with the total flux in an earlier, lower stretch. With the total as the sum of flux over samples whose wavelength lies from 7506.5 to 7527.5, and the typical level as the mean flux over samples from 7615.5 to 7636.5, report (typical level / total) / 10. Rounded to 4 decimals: 0.0043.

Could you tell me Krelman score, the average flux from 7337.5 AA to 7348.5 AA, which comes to 1.90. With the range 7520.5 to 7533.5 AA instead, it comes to 2.26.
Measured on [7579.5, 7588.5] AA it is 2.27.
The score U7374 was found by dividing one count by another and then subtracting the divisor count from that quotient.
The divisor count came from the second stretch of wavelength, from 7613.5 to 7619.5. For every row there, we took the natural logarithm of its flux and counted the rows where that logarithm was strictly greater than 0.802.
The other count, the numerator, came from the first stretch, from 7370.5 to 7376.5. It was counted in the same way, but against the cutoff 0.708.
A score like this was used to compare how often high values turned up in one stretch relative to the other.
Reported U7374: 1.0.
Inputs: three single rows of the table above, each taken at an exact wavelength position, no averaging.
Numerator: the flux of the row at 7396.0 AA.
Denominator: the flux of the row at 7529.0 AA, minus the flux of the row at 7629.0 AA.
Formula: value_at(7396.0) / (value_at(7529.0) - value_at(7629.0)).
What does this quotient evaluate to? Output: 7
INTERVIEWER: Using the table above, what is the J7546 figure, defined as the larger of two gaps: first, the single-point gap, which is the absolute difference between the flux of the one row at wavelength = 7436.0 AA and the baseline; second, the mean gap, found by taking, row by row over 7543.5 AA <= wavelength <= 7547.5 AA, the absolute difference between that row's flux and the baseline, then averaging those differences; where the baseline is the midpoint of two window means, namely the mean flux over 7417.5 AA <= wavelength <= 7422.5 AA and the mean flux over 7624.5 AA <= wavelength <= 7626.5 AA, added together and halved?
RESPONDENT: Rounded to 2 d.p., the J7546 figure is 0.19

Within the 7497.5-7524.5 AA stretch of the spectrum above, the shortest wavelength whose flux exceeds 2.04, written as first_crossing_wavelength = 7498.0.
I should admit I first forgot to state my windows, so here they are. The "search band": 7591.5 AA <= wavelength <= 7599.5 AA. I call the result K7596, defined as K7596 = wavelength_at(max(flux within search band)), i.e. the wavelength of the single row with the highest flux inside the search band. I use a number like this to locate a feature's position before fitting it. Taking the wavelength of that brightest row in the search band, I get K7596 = 7598.0 AA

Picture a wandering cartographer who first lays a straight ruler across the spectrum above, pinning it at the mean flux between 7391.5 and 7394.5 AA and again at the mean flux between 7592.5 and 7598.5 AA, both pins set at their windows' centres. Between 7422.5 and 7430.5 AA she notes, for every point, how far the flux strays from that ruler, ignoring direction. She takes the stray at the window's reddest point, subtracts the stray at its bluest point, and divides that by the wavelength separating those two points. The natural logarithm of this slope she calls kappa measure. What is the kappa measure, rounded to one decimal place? -4.1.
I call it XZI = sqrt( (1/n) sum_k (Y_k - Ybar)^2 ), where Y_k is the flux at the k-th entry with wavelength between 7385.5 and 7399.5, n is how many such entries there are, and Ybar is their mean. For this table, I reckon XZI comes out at 0.045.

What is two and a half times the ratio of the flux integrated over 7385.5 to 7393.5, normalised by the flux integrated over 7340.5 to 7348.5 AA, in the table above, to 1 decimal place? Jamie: 2.7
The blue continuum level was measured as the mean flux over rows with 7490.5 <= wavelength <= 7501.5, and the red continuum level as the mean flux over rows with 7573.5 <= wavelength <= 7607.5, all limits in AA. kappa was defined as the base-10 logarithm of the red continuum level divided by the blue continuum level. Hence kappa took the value -0.01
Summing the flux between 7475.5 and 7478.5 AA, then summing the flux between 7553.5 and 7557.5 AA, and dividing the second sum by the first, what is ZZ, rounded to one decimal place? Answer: 1.4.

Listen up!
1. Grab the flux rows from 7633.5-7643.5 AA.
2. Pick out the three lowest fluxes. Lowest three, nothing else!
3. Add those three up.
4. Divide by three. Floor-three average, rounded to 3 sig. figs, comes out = 1.87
